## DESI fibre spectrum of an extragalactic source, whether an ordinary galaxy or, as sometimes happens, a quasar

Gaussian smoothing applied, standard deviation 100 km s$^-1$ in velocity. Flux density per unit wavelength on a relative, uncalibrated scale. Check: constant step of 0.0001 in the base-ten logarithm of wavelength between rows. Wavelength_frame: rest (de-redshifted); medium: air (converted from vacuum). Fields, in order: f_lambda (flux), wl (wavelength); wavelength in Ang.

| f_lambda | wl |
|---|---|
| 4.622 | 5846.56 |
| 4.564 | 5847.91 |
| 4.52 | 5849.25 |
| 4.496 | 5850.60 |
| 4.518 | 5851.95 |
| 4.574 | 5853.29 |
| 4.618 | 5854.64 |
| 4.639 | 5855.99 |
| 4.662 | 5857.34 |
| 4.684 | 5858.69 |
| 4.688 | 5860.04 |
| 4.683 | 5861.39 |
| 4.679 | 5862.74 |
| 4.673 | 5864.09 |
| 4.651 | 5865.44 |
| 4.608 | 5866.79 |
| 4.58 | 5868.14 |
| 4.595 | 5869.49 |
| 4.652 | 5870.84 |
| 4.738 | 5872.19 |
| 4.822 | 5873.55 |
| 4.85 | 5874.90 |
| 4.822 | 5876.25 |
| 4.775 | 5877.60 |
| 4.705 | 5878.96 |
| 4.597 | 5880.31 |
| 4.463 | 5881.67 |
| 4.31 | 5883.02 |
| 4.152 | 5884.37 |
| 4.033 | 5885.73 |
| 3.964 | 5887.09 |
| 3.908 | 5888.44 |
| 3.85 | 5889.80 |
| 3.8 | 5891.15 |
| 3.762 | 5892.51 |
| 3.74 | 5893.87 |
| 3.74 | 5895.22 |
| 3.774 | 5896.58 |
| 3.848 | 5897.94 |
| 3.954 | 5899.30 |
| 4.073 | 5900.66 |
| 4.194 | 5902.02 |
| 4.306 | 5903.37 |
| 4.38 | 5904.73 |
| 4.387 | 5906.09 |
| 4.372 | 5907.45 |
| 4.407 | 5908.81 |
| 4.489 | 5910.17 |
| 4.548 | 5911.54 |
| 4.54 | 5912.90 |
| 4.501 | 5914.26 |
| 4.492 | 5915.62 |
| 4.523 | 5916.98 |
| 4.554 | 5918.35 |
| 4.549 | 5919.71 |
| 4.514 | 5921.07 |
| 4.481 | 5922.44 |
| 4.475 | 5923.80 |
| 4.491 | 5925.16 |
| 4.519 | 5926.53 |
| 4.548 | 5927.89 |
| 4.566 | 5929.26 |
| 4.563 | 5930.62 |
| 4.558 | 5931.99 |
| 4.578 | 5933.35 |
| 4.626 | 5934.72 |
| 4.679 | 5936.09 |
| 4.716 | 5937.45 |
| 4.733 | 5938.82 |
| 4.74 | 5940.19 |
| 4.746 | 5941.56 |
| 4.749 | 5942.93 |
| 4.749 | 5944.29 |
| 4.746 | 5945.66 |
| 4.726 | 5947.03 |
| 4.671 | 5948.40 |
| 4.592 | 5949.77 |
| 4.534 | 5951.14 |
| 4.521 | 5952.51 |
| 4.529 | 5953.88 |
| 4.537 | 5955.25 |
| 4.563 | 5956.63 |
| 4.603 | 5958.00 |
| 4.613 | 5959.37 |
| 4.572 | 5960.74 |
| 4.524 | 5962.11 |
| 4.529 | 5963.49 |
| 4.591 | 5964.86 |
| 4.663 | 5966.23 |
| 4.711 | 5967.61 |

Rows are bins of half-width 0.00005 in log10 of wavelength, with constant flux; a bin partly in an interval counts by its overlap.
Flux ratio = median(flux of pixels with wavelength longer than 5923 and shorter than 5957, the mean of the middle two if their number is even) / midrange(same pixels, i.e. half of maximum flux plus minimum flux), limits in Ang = 0.99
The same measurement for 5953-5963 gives 1.00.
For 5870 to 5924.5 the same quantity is 1.03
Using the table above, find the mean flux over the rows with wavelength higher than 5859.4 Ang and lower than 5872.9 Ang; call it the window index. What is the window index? 4.65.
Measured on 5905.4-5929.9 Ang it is 4.50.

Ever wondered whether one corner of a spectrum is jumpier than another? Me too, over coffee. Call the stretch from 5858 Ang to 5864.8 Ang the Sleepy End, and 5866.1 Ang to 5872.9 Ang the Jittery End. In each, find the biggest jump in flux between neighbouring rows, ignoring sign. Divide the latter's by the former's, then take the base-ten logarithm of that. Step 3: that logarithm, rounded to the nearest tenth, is 1.2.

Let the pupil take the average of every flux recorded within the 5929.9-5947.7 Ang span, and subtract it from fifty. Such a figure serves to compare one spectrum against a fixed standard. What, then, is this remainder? 45.3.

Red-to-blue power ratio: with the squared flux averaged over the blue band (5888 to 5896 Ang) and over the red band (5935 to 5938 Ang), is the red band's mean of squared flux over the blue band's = 1.53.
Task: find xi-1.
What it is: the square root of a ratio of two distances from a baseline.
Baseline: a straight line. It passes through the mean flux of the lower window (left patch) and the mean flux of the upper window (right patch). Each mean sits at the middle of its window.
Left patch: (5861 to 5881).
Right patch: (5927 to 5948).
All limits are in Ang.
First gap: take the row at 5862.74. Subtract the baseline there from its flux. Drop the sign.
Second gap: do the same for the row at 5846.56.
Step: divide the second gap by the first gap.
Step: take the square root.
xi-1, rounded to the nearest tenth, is 2.1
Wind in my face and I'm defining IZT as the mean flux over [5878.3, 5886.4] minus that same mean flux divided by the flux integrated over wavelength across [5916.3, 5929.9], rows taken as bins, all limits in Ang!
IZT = 4.31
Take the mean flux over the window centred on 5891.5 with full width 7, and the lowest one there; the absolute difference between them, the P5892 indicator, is 0.07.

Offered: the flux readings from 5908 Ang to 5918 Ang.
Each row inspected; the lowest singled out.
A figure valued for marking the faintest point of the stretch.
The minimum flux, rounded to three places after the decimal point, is 4.407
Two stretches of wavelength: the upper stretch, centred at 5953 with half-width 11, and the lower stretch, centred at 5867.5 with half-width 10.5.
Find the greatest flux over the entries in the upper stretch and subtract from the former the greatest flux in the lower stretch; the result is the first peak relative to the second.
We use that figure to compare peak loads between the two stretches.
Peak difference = -0.10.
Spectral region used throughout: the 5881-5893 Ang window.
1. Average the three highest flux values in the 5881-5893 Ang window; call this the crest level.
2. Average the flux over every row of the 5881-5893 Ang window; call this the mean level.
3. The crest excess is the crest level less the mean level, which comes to 0.28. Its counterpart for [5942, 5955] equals 0.10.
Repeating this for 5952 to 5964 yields 0.04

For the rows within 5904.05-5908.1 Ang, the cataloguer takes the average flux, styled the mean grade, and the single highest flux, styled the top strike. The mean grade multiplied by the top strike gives 19.2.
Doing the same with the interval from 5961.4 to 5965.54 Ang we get 20.9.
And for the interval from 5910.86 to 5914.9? 20.6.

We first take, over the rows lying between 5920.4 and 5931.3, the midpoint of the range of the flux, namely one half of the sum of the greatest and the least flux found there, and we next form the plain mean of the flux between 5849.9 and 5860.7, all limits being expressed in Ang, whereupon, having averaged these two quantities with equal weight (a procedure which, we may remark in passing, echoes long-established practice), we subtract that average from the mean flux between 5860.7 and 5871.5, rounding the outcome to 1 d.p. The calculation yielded 0.1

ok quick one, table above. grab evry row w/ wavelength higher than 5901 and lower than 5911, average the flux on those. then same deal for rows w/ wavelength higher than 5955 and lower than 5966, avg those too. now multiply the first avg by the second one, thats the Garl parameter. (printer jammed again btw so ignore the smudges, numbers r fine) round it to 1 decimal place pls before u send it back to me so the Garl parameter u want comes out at 19.9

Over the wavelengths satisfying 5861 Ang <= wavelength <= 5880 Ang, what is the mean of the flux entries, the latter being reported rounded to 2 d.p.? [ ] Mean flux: 4.70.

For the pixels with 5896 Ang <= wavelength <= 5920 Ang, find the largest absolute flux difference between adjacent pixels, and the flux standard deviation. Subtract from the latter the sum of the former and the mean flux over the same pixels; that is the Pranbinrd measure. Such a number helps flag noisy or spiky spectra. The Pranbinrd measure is -4.20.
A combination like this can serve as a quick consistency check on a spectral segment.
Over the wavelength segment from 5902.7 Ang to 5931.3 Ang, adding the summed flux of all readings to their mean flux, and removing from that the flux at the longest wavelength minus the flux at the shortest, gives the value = 98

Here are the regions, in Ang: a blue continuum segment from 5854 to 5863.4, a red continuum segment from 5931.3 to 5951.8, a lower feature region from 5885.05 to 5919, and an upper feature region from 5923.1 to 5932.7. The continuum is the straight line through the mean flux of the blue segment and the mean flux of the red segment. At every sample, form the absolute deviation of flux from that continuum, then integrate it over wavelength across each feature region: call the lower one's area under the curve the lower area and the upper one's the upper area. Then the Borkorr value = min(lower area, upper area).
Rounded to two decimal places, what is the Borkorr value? 1.37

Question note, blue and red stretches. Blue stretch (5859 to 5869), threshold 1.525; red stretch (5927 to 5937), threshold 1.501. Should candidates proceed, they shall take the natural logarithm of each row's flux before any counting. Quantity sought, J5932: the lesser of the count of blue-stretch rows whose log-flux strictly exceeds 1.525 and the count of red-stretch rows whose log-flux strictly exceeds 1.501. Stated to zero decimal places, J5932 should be 6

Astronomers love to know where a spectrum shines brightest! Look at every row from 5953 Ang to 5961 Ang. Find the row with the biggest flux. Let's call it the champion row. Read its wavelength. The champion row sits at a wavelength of 5959.37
